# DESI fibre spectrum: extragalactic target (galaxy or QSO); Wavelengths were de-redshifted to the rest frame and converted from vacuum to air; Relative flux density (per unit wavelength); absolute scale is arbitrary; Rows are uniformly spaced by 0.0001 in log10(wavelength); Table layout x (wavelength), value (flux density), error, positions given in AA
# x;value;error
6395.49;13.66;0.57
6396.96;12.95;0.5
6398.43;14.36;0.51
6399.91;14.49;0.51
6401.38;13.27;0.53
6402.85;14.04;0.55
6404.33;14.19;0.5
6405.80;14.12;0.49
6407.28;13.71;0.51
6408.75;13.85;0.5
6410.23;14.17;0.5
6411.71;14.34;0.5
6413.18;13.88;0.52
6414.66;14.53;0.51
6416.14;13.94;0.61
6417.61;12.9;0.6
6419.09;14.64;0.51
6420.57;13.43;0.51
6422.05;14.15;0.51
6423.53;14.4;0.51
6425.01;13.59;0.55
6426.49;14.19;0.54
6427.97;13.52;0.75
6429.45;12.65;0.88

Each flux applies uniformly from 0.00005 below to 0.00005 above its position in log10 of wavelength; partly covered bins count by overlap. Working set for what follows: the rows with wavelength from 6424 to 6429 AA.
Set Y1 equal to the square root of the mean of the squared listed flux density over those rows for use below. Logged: 13.8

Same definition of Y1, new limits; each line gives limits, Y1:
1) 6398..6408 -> 14.0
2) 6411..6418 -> 13.9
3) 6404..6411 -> 14.0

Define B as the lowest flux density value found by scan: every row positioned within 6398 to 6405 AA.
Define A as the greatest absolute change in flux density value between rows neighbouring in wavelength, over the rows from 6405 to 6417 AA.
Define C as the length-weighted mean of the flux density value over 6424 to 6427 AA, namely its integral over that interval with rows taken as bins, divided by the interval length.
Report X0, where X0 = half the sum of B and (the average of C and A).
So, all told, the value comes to 10.3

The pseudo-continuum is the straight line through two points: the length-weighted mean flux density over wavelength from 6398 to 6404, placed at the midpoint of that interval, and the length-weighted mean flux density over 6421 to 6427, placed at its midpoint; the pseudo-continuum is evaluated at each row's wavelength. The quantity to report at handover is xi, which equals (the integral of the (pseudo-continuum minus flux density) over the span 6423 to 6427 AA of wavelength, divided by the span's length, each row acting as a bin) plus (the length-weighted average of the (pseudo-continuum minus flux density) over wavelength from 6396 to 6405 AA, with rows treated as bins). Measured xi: 0.15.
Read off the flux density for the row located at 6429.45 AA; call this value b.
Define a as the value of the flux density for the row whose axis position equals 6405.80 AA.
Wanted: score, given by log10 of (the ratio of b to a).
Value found -0.05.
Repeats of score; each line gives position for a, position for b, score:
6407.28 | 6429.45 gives -0.03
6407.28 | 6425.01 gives 0.00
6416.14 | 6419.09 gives 0.02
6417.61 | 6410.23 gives 0.04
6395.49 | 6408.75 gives 0.01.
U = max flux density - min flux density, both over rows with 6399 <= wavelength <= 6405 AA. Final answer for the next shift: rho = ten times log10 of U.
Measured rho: 0.9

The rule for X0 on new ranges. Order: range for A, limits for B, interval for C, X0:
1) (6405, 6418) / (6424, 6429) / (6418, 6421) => 10.5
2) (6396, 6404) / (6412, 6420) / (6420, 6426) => 10.3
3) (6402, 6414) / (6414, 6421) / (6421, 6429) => 10.0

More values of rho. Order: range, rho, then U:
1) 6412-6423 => 2.4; 1.7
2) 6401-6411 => -0.4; 0.9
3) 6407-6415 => -0.9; 0.8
